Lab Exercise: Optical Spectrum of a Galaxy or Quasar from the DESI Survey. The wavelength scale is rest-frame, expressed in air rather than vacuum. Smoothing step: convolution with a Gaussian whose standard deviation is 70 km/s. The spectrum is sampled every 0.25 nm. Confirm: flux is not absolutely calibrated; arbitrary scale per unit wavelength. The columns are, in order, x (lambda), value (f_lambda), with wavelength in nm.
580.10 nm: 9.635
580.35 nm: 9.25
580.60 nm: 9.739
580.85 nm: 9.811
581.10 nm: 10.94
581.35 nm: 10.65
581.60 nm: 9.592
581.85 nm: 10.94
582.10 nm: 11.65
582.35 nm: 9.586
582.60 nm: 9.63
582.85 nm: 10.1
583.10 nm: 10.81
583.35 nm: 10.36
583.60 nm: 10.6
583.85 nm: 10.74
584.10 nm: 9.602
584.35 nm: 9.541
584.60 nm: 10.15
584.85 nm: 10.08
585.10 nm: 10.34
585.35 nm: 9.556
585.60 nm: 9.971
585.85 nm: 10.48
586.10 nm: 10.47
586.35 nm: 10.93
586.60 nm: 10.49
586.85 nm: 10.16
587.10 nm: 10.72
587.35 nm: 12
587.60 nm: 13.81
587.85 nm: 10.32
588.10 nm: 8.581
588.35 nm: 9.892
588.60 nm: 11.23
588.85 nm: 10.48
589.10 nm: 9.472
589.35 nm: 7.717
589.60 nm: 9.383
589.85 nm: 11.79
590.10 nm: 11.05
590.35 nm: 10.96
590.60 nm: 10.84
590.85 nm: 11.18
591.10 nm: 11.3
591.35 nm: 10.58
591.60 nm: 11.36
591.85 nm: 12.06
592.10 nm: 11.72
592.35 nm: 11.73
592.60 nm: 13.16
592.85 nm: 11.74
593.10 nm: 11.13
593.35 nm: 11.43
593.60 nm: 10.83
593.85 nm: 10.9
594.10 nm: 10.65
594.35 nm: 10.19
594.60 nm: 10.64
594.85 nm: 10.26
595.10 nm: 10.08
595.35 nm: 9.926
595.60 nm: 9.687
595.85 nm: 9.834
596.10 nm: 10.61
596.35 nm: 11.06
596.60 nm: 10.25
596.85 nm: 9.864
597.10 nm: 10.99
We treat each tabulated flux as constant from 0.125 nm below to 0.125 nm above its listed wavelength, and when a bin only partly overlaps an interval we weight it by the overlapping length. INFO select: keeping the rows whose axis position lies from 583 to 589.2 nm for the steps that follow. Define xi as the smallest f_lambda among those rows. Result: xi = 8.581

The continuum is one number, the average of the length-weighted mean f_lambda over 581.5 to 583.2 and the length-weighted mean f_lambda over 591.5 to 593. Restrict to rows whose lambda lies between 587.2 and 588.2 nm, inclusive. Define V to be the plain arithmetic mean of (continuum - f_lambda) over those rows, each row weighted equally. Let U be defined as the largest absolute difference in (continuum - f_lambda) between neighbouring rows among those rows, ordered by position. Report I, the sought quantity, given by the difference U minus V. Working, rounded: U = 3.5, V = 0.0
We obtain 3.5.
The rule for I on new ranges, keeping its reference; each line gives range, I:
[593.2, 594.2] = 0.4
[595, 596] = -1.0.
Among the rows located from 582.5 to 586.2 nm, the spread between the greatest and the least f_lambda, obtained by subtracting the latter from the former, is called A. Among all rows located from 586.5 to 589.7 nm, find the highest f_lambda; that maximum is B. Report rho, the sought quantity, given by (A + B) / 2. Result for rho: 7.54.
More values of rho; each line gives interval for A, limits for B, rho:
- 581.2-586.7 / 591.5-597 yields 7.63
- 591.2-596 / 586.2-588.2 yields 8.64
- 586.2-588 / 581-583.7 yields 7.65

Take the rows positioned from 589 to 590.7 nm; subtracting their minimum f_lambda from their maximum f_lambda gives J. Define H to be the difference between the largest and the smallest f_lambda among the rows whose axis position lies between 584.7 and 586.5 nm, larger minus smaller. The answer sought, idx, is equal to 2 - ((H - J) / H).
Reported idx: 4.0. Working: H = 1.4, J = 4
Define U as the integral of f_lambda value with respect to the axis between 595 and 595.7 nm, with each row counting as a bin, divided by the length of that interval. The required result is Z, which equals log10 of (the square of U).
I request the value 1.99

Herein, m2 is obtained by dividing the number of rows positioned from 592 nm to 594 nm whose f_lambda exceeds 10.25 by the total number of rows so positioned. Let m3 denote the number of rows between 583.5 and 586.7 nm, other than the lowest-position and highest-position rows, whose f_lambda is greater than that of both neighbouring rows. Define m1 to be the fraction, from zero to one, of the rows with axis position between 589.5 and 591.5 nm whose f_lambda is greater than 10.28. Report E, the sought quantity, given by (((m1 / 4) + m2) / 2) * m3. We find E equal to 3.05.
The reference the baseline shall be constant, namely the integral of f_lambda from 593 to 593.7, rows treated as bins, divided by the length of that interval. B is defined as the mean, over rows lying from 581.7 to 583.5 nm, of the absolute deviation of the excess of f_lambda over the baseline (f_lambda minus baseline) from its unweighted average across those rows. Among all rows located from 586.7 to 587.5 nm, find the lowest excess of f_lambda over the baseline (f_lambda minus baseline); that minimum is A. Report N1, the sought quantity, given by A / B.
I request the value -1.6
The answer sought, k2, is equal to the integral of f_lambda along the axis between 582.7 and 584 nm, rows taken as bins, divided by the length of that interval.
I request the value 10.5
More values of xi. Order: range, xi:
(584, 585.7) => 9.541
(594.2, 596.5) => 9.687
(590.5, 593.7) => 10.58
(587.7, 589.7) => 7.717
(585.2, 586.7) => 9.556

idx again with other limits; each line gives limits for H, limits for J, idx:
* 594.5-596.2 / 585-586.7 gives 2.4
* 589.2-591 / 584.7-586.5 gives 1.3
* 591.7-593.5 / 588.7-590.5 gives 3.0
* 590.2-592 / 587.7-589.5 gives 3.4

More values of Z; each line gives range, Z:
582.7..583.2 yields 2.03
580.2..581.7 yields 2.00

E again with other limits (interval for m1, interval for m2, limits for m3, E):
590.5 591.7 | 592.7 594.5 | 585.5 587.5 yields 1.11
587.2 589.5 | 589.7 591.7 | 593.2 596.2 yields 1.14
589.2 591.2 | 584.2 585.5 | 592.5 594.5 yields 0.39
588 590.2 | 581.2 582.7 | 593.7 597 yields 0.61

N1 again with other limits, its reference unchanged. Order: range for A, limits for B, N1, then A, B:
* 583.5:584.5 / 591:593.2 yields -3.3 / -1.6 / 0.5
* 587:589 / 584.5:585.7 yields -12.5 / -2.6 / 0.2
